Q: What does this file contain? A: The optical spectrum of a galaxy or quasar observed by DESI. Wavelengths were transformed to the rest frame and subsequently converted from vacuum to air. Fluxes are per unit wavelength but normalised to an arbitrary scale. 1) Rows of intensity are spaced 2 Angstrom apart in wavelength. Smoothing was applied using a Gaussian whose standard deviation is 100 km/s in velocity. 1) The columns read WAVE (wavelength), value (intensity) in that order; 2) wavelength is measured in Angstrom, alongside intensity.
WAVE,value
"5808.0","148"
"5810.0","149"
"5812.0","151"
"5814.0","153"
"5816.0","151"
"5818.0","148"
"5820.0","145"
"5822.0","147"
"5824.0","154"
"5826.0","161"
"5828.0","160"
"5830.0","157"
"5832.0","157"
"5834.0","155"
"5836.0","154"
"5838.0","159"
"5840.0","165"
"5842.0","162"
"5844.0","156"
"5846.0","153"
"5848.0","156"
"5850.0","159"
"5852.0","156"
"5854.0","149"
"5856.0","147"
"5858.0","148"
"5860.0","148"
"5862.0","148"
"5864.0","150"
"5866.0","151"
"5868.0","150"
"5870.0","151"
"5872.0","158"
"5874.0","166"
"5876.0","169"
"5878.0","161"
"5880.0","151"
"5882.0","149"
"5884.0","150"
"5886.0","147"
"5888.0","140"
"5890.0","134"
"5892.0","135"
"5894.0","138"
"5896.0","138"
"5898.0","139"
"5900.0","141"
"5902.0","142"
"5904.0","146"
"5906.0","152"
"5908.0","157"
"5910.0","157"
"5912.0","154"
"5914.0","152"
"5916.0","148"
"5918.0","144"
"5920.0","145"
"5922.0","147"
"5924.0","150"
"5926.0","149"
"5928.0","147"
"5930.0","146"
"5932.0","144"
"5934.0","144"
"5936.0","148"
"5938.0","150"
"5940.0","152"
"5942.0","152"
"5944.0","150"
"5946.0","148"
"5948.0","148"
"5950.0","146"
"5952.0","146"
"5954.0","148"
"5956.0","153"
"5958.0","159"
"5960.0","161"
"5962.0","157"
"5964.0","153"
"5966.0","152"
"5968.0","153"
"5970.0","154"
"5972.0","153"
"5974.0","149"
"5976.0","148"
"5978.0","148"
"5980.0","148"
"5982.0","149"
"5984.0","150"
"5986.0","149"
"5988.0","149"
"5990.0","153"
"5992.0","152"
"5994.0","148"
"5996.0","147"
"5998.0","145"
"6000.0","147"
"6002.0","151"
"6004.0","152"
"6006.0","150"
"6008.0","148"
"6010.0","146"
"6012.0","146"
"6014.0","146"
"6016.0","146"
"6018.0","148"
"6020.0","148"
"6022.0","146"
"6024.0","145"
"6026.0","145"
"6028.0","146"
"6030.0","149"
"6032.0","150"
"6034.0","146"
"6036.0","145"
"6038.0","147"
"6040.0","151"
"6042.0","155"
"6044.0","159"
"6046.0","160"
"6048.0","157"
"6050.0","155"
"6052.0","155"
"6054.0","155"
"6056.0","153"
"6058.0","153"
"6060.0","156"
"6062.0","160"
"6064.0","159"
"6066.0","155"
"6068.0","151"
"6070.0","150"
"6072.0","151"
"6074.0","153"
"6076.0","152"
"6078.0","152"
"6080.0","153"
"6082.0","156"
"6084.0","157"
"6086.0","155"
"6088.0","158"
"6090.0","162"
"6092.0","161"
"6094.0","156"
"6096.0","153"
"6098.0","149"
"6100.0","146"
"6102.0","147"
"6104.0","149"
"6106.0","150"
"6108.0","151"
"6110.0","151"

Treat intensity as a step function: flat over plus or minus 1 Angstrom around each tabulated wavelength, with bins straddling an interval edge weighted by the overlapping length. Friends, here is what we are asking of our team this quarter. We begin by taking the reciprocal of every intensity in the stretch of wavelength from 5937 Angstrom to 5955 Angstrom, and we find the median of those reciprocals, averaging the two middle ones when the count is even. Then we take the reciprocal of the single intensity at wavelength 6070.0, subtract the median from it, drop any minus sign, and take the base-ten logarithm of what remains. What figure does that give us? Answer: -4.05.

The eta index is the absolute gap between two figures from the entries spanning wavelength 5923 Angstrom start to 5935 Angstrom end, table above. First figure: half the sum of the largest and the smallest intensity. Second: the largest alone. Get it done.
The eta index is 3.0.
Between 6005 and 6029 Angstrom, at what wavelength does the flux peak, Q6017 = 6006.0 Angstrom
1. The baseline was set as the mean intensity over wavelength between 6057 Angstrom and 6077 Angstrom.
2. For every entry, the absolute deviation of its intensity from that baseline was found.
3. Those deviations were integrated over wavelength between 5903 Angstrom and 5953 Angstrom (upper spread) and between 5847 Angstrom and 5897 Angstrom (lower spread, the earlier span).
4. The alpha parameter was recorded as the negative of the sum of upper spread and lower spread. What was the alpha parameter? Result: -670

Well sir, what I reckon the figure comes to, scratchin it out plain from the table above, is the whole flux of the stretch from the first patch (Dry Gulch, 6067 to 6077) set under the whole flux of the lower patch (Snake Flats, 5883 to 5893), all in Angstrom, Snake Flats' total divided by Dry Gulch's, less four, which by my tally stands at -3.07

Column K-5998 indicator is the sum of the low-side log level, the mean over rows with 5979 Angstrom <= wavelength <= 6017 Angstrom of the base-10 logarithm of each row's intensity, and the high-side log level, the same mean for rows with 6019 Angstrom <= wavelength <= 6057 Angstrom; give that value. 4.35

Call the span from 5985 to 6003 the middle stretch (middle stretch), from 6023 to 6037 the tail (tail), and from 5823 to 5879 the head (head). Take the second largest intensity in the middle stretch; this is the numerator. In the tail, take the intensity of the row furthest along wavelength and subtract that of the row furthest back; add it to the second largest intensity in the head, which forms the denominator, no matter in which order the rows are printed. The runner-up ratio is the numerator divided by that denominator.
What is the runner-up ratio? 0.92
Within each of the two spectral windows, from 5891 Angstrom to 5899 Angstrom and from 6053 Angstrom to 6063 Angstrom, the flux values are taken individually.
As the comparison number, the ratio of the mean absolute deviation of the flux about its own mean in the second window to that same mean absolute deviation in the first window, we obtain 1.66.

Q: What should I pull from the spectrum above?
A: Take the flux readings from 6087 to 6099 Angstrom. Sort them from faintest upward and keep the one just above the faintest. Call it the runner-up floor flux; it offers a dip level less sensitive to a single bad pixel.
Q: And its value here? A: 153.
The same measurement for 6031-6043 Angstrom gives 146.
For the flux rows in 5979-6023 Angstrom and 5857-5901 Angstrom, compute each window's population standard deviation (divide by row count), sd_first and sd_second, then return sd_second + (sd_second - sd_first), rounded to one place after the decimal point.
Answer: 16.1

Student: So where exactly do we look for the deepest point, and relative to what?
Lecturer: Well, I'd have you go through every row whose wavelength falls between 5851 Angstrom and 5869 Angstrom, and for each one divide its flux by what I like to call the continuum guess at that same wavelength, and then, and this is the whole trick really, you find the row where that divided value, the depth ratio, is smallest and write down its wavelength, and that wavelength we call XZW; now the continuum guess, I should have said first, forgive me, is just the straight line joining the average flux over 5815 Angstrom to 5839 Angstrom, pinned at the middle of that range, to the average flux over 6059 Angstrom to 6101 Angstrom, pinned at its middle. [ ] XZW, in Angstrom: 5856.0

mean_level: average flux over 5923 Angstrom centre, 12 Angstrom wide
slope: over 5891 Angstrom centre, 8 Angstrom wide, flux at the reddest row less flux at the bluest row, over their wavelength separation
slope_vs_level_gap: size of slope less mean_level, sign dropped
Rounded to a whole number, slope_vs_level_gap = 147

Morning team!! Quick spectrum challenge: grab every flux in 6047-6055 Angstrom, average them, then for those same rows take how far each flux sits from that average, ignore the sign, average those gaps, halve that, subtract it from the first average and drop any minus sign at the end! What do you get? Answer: 155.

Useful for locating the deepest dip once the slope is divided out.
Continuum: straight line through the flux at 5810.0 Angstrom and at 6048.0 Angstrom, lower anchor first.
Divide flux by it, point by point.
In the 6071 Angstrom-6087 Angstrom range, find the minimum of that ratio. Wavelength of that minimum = 6072.0 Angstrom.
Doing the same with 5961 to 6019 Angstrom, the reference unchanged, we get 5998.0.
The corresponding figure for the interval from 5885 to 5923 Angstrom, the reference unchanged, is 5890.0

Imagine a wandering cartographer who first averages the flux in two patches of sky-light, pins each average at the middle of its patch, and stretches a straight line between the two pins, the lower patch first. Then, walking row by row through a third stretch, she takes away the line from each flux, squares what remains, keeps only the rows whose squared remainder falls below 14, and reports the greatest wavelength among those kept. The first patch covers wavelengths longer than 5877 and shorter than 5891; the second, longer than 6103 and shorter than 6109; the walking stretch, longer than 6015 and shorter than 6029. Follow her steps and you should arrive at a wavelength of 6028.0 Angstrom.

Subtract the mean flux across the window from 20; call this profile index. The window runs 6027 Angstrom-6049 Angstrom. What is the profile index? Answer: -131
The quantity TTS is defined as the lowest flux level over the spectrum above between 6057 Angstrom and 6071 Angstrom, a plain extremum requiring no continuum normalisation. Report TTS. 150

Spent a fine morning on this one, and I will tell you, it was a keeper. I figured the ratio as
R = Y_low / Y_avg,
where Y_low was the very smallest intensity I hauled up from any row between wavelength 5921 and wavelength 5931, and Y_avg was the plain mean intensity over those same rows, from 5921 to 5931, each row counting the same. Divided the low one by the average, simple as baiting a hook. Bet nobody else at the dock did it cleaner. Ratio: 0.988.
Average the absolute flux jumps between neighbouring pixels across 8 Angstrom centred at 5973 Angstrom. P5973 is 2.0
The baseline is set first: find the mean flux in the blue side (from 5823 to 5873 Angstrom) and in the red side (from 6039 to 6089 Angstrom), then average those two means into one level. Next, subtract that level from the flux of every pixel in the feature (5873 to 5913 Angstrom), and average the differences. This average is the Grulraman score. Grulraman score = -6.4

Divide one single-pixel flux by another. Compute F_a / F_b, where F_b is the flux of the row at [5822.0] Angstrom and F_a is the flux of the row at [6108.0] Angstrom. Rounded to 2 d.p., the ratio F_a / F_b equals 1.03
